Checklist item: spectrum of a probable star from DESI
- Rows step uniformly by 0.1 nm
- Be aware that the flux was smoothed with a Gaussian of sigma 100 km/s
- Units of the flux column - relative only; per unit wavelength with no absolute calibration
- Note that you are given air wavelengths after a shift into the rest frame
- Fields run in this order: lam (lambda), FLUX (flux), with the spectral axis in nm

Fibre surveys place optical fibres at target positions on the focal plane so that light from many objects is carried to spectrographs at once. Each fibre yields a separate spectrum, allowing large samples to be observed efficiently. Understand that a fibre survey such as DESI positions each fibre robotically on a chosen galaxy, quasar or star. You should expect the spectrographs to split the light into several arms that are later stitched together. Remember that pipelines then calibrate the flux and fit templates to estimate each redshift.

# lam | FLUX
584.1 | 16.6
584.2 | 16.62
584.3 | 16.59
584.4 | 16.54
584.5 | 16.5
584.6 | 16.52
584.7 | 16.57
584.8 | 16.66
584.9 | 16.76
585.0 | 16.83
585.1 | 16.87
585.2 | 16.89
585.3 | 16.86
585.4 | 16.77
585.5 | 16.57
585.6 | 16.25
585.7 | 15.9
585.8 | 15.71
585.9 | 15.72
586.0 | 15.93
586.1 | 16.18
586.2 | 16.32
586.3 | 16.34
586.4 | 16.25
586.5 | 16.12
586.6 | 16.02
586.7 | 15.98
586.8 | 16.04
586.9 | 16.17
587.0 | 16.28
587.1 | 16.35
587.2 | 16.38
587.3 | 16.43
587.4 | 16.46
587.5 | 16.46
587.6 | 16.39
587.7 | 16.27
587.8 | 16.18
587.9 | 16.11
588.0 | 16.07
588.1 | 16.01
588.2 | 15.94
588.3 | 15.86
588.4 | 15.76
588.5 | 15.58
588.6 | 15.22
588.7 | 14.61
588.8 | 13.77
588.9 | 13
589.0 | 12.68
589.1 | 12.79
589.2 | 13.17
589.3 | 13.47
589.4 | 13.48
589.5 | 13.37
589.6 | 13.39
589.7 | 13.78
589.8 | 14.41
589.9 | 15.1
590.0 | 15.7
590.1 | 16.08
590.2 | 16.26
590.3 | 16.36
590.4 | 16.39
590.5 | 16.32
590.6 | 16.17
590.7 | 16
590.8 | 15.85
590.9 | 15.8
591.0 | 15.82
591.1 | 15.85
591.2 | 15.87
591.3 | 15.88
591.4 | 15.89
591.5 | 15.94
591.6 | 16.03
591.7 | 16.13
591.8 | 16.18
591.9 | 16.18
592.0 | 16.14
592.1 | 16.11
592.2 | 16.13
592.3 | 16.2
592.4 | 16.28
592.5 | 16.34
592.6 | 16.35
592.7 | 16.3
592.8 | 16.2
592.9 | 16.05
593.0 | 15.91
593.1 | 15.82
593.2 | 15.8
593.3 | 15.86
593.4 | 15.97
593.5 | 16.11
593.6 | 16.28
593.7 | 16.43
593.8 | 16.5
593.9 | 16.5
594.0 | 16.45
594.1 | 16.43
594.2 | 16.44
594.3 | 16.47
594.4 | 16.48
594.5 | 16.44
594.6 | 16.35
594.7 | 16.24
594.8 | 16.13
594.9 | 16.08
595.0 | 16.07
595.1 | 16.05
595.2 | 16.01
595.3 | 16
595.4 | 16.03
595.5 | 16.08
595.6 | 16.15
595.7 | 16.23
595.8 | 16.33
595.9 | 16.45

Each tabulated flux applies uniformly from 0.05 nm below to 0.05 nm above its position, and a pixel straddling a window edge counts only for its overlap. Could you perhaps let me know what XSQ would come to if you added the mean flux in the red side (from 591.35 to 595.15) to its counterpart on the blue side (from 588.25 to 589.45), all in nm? 30.3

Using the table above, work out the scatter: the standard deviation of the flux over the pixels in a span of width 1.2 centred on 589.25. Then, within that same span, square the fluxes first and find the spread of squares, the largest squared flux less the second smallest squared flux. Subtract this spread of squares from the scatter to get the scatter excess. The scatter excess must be -49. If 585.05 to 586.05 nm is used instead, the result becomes -38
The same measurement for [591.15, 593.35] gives -17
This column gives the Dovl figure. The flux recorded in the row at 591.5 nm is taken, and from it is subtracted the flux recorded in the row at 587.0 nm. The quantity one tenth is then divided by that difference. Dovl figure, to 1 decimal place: -0.3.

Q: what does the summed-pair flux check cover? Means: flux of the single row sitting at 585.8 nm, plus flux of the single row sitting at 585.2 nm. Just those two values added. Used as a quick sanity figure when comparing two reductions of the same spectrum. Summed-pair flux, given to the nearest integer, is 33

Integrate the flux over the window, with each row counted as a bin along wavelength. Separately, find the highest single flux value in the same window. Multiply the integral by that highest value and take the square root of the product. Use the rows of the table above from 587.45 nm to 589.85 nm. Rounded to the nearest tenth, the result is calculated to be 24.1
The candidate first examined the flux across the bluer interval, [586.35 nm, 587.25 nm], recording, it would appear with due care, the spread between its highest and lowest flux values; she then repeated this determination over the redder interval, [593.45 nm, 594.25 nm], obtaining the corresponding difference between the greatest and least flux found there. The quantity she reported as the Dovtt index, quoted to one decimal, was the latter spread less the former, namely 0.0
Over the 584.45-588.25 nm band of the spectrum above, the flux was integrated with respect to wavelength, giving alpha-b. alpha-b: 62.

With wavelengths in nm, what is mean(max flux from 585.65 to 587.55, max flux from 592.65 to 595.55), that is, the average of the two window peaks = 16.48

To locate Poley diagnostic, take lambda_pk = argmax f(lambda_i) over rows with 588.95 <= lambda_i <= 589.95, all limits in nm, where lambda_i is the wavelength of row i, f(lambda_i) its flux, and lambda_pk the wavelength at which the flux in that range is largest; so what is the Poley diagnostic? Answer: 589.9 nm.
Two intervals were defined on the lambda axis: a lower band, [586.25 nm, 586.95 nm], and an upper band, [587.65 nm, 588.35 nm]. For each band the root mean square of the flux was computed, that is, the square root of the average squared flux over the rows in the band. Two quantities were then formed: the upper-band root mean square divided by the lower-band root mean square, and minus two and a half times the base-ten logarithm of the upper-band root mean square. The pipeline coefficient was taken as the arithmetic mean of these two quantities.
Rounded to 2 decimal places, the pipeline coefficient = -1.01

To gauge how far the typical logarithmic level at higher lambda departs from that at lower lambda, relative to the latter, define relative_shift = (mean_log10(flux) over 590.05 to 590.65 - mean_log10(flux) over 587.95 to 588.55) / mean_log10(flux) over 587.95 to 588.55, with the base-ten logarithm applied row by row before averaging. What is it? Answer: 0.009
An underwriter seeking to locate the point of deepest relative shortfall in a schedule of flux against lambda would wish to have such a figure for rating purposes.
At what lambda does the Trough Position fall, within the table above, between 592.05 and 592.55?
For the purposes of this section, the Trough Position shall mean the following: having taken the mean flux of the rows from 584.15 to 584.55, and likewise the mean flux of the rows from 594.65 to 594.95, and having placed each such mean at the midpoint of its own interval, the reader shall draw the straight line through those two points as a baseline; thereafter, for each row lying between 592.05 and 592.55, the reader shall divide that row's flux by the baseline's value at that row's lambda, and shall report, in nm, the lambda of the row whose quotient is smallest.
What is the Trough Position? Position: 592.1 nm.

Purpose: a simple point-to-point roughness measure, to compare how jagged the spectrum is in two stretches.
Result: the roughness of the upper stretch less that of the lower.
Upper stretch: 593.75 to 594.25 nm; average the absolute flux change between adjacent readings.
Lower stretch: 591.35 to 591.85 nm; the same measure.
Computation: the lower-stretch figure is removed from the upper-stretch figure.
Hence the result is -0.05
